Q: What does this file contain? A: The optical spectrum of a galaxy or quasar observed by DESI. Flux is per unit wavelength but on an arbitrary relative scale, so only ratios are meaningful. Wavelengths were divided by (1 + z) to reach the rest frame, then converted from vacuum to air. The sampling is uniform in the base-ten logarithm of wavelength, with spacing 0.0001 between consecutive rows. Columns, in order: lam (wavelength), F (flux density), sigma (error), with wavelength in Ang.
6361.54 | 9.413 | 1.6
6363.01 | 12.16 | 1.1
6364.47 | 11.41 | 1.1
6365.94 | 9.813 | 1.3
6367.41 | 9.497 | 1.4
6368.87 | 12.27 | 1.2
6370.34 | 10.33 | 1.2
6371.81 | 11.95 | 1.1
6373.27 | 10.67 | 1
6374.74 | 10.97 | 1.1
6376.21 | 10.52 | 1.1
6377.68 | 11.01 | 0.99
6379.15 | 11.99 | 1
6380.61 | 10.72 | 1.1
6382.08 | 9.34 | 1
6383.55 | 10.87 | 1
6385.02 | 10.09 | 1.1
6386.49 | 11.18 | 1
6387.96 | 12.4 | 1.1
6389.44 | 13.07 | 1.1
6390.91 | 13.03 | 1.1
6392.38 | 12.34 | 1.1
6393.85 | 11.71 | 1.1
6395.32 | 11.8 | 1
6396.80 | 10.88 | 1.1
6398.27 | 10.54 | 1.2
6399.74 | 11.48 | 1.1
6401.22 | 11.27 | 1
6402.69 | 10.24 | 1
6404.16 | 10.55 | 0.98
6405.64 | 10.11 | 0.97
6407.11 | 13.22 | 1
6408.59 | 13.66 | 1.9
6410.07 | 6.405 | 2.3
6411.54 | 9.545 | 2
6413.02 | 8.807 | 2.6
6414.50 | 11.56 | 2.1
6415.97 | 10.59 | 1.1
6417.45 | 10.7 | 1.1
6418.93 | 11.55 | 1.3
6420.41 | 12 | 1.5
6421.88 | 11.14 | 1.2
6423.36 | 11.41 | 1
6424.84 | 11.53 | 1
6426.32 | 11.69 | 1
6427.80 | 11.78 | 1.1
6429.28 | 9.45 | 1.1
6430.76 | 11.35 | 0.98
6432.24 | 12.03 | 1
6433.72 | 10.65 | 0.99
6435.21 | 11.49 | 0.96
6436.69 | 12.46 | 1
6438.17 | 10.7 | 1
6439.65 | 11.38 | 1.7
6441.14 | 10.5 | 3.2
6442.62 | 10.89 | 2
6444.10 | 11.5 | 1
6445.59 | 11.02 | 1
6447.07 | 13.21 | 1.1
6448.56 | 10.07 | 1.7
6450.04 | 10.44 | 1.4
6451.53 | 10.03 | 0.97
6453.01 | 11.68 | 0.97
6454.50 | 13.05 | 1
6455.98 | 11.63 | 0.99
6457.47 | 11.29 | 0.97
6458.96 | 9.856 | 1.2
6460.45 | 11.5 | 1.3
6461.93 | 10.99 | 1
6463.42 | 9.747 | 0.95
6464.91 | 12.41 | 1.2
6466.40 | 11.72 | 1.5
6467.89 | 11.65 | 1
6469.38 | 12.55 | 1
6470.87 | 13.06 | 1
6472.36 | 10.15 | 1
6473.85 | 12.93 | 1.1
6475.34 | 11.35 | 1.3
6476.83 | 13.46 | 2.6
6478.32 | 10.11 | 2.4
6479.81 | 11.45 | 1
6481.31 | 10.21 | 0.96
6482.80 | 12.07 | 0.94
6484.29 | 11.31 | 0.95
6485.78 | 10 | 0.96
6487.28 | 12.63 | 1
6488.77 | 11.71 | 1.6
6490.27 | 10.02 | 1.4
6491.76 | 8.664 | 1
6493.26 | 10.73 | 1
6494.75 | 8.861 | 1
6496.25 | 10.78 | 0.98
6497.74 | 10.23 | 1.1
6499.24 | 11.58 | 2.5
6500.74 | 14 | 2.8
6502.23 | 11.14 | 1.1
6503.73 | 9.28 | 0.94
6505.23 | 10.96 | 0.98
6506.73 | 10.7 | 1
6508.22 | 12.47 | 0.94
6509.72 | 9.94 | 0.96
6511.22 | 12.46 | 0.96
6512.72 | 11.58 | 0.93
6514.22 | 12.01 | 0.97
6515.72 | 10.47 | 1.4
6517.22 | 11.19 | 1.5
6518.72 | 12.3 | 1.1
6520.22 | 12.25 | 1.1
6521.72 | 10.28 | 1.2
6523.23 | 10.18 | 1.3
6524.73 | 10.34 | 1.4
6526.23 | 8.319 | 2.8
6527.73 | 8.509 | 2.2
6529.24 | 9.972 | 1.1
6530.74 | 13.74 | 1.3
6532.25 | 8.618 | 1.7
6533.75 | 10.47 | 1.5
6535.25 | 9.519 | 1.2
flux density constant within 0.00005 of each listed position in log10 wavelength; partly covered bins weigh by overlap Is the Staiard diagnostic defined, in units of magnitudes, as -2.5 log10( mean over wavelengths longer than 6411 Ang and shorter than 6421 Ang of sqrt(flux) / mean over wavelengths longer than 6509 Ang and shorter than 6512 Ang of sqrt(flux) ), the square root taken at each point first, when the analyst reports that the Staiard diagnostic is 0.026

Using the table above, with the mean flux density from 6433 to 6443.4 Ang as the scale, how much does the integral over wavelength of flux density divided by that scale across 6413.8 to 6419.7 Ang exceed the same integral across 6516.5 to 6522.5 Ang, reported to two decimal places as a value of -0.31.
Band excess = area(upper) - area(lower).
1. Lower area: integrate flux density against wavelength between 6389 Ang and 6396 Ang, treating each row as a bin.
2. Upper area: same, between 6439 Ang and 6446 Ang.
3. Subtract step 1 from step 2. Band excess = -9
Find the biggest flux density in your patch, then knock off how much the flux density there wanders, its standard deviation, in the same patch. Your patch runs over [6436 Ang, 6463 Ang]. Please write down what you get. 12.3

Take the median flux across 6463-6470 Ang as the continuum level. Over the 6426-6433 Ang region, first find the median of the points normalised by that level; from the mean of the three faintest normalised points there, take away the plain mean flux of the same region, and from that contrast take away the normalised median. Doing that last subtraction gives -11.3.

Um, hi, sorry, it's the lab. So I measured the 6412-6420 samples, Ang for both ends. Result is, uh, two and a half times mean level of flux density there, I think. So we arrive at 26.6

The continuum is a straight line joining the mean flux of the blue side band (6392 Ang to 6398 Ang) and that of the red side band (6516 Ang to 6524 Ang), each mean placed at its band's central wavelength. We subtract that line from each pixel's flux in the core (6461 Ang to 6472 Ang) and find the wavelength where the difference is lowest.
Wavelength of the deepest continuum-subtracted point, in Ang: 6463.42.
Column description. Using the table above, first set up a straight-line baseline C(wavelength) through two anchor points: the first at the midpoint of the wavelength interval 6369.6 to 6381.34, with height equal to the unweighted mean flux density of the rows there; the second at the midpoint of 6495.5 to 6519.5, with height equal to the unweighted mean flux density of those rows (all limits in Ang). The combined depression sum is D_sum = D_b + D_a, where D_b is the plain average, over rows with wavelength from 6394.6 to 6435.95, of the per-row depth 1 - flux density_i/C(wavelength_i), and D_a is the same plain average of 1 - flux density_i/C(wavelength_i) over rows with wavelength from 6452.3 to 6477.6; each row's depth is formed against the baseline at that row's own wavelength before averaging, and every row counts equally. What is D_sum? -0.031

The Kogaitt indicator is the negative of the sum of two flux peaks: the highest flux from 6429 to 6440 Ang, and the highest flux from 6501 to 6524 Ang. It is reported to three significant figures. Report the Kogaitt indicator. -24.9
